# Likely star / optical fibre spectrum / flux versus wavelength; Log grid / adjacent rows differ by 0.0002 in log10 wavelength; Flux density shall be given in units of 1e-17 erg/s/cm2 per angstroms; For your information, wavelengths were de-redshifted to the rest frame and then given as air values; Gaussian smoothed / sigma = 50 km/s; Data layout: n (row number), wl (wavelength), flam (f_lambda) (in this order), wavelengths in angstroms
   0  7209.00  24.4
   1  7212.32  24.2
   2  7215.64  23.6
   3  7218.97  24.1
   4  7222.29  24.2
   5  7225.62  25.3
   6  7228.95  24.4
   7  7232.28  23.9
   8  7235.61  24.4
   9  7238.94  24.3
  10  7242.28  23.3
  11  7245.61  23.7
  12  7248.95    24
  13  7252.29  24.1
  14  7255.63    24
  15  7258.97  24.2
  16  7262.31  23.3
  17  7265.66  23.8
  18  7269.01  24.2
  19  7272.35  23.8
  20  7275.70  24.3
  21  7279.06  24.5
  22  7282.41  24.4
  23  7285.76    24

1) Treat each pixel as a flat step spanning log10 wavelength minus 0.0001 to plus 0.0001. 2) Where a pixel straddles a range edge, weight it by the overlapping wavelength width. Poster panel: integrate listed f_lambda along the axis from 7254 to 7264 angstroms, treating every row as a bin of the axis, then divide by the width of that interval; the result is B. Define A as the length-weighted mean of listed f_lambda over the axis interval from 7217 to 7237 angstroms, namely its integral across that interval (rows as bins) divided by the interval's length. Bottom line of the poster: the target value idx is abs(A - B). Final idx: 0.5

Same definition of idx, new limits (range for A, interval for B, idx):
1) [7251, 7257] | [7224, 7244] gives 0.2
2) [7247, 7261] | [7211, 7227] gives 0.2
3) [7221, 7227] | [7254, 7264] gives 0.9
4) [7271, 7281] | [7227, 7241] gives 0.0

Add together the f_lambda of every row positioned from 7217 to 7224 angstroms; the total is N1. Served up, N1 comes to 48.3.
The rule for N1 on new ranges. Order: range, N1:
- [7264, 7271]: 48.0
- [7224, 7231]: 49.7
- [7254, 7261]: 48.2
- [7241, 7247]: 47.0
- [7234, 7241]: 48.7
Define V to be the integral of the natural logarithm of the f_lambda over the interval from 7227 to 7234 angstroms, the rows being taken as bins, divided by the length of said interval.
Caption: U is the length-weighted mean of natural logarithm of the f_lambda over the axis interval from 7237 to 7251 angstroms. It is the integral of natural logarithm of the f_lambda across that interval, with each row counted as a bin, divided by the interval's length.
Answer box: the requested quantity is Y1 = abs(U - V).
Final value 0.015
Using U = 3.17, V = 3.19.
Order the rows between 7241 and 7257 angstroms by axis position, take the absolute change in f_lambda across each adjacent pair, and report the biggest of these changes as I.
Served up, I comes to 0.40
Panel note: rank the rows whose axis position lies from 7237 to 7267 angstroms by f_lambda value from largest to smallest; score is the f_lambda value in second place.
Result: 24.2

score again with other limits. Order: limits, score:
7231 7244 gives 24.3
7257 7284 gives 24.4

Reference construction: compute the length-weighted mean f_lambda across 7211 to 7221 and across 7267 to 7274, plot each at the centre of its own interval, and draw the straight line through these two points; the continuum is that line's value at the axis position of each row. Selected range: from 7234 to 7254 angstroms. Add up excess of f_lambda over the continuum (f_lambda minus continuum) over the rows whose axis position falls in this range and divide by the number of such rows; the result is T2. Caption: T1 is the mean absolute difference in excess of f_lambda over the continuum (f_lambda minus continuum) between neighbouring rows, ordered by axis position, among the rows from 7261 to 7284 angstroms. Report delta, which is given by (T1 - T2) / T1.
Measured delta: 1.1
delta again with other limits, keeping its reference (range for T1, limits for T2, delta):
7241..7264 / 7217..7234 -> -0.2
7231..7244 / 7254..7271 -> 1.2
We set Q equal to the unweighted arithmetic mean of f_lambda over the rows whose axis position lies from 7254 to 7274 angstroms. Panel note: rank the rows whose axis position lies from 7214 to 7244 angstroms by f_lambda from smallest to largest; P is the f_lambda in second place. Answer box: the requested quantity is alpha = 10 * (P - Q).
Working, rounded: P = 23.6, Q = 23.9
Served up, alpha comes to -3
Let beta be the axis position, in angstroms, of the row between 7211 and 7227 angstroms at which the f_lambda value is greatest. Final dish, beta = 7225.62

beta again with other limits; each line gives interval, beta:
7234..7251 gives 7235.61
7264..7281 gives 7279.06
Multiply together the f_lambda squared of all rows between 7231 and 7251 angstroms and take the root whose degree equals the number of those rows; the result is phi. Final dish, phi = 573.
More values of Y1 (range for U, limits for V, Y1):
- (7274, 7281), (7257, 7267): 0.023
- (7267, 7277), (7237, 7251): 0.012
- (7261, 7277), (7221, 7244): 0.015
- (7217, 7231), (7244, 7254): 0.021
